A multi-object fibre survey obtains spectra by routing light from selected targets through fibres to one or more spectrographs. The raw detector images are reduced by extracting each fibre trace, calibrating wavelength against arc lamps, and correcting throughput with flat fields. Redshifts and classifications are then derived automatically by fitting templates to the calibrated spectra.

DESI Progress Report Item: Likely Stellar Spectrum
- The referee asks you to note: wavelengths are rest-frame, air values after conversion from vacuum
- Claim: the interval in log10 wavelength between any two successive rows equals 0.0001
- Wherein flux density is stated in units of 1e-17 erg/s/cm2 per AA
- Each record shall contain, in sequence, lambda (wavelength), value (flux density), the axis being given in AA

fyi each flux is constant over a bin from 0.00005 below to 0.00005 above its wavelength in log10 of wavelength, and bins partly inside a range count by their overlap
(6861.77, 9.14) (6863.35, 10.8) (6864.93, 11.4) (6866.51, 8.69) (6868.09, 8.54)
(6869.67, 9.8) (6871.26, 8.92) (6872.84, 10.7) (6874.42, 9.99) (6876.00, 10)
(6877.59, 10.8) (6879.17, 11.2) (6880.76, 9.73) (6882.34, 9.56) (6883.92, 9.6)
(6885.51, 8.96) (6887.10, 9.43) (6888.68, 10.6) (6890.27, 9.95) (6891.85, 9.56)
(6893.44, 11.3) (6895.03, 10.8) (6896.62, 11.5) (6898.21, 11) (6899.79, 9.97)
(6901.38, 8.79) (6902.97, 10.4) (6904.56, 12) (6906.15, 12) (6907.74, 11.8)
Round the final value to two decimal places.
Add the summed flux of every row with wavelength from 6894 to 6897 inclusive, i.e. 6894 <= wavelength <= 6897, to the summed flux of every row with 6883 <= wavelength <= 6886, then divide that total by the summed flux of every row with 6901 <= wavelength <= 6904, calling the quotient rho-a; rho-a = 2.13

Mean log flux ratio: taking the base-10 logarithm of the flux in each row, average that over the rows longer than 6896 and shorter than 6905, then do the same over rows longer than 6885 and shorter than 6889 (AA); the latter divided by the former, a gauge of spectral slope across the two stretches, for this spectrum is 0.96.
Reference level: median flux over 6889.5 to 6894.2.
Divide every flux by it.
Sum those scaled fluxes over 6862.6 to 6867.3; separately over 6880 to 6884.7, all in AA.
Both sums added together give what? 6.01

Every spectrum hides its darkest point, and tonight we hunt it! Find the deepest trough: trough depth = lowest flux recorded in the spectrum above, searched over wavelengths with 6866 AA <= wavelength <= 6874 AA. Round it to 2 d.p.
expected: 8.54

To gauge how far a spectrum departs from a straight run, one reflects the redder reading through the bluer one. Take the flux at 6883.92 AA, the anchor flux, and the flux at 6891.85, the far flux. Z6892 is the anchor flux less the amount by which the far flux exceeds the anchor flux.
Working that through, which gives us 9.64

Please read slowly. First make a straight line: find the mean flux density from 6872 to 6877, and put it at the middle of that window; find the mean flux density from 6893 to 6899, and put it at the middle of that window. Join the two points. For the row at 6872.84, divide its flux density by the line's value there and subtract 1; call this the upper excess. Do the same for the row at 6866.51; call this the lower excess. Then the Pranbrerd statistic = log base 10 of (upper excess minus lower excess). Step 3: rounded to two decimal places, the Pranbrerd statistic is -0.76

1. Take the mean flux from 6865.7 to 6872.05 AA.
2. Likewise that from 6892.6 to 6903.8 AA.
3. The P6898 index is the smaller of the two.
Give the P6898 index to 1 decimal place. 9.0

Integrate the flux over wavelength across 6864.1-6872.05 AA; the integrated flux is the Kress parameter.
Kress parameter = 75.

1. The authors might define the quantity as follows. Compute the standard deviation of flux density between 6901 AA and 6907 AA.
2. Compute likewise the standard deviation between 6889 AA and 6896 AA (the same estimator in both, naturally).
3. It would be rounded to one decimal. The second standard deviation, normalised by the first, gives 0.5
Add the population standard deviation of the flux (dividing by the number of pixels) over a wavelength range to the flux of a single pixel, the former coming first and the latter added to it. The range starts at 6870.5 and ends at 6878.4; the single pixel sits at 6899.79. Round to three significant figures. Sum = 10.6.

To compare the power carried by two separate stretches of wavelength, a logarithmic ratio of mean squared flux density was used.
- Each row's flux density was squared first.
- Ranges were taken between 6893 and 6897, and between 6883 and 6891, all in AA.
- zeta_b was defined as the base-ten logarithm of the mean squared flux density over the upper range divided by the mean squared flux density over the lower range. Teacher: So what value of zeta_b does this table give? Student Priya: 0.12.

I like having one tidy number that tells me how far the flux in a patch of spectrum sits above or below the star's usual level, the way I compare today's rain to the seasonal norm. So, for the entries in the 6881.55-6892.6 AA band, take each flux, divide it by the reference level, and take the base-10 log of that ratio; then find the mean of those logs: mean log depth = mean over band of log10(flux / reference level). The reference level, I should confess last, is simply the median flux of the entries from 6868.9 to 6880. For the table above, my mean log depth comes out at -0.015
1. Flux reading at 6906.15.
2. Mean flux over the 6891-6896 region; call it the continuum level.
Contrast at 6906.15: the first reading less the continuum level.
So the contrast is 1.4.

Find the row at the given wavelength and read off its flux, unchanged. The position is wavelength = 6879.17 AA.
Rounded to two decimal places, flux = 11.20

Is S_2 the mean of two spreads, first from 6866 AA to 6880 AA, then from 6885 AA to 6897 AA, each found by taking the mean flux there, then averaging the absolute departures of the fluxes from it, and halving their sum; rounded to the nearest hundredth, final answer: 0.78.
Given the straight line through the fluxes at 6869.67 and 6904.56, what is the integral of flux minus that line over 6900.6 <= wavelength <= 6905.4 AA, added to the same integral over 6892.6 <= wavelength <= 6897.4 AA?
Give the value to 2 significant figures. -8.1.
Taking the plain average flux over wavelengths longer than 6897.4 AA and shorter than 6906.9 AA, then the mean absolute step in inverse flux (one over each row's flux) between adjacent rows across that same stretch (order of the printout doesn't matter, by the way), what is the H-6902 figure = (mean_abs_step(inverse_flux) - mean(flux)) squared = 114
